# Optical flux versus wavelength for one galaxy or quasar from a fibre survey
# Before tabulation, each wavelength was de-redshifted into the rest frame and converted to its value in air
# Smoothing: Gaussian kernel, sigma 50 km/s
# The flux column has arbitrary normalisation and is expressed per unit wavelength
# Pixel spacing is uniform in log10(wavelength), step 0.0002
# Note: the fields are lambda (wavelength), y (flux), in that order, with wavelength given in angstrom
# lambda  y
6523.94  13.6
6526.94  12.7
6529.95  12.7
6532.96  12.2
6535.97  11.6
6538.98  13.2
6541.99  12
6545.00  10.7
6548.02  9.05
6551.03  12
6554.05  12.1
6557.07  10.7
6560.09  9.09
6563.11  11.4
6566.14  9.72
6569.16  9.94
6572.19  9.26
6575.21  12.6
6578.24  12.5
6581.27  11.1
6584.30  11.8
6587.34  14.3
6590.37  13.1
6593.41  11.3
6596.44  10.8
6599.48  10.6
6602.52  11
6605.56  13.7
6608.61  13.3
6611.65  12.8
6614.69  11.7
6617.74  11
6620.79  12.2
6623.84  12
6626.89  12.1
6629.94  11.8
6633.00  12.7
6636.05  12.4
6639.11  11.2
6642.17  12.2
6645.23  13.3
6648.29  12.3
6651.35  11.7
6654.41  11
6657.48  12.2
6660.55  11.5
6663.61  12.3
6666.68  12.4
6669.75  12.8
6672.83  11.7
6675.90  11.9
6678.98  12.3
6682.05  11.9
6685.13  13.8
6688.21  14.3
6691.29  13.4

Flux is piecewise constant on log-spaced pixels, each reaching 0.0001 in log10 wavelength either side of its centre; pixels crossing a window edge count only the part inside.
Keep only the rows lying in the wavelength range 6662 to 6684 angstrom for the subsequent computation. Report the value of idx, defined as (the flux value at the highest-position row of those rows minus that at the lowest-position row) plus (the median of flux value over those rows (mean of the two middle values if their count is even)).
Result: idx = 11.9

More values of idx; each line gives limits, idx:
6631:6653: 11.3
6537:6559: 9.5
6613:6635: 13.0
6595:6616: 12.6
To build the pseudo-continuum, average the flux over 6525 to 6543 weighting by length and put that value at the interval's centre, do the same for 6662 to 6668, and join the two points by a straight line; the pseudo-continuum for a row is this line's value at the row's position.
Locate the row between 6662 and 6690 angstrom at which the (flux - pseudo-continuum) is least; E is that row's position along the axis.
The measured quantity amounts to 6672.83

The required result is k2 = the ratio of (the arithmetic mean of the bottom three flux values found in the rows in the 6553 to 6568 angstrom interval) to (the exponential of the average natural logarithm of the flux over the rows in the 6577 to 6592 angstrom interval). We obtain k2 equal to 0.79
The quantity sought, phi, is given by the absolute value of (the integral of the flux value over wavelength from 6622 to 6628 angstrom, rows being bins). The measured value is 72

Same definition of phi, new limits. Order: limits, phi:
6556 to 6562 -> 60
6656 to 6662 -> 71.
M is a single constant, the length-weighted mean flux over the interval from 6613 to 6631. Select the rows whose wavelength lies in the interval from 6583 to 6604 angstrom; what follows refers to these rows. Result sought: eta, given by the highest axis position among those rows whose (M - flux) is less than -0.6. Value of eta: 6590.37 angstrom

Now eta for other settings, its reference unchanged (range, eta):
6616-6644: 6633.00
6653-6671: 6669.75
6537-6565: 6538.98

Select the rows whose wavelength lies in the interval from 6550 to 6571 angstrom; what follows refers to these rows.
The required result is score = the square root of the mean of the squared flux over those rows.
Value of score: 10.8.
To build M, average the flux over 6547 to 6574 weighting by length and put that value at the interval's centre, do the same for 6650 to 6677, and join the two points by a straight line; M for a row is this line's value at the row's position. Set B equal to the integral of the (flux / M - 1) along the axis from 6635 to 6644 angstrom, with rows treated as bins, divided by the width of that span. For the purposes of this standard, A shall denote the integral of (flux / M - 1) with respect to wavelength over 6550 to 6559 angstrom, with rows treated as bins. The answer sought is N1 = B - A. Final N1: -1.0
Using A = 0.99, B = 0.03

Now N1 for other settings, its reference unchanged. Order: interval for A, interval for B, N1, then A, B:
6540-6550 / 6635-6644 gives -0.6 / 0.59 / 0.03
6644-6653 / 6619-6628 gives -0.4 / 0.51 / 0.06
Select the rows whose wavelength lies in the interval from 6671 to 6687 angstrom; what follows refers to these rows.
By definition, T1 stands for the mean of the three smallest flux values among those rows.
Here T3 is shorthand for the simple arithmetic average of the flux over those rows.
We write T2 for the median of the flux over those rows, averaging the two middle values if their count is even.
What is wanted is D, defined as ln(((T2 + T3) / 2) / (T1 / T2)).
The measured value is 2.50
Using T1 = 11.8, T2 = 11.9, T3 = 12.3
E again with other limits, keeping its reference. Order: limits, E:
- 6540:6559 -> 6548.02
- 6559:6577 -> 6560.09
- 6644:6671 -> 6654.41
